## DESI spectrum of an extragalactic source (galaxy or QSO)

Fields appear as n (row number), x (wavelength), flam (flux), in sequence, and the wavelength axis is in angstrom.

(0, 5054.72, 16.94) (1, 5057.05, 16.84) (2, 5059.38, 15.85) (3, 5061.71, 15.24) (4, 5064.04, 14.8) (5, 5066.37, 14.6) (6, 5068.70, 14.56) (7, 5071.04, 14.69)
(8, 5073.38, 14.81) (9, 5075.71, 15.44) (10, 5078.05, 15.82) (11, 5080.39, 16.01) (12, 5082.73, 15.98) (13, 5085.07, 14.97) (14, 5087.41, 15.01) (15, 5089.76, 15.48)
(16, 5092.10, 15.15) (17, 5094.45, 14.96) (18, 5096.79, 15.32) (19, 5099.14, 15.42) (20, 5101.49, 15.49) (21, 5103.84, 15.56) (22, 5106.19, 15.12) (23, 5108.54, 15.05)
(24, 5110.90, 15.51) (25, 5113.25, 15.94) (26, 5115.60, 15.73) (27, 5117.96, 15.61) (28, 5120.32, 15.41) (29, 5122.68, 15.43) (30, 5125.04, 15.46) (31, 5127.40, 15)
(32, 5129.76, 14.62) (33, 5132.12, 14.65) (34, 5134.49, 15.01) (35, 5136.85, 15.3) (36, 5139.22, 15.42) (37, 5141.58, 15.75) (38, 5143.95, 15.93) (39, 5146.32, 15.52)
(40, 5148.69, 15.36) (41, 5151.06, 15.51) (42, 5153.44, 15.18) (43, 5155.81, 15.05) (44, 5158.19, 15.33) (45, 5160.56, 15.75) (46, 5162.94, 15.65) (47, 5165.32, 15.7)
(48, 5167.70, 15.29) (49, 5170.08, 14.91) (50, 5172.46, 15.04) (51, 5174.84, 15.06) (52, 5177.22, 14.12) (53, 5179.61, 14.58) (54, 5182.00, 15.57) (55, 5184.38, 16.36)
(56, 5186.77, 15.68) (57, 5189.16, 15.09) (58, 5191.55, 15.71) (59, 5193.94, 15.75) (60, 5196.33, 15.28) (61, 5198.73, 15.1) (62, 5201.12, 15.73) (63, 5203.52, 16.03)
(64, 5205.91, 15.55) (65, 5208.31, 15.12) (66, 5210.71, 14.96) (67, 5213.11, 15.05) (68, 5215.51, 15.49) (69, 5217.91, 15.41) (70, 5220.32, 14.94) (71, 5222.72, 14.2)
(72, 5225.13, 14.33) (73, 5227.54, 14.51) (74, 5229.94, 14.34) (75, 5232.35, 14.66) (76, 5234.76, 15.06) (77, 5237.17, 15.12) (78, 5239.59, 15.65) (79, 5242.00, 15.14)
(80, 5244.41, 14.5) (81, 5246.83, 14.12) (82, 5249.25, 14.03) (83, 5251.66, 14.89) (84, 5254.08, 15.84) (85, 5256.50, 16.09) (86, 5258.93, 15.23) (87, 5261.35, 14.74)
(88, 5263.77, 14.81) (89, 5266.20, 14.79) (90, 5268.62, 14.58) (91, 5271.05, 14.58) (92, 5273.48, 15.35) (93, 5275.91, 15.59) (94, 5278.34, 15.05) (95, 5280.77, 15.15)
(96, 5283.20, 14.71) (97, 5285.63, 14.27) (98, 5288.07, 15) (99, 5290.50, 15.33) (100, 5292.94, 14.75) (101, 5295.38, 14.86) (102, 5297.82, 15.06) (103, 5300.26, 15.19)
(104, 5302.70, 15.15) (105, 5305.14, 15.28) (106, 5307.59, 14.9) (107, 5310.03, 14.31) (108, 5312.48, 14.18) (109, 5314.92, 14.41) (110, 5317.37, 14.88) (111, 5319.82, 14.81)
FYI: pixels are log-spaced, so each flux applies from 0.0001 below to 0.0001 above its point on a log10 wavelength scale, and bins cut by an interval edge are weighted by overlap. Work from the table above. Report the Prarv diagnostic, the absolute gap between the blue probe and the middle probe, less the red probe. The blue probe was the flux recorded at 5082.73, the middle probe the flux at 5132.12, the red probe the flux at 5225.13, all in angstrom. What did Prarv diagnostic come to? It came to -13.0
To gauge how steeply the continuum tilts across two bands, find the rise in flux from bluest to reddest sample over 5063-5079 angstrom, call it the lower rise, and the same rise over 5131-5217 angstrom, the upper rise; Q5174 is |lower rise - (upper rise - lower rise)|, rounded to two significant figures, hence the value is 1.2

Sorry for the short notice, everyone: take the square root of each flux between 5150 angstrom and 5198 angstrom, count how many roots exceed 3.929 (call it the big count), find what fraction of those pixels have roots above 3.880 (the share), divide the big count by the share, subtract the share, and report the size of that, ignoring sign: 11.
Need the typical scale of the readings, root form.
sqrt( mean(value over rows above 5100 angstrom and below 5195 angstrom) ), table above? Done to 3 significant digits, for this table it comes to 3.92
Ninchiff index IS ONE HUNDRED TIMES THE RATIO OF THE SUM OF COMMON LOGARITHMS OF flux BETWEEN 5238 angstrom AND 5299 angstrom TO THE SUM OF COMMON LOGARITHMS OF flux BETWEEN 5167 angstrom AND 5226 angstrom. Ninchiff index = 99.4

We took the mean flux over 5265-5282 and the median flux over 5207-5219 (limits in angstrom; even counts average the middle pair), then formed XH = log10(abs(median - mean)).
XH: -1.0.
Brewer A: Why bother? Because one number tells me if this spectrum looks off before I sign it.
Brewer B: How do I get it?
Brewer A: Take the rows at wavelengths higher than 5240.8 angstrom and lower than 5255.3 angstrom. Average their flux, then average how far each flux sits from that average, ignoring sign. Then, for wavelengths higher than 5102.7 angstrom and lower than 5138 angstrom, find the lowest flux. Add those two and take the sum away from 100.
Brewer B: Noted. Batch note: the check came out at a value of 84.8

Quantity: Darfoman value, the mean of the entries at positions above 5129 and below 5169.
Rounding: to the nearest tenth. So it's 15.4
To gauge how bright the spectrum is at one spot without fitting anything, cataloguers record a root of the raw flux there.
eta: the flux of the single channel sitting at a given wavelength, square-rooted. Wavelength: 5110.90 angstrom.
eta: 3.94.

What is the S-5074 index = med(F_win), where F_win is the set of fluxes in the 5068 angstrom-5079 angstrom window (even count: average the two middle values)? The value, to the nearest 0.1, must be 14.8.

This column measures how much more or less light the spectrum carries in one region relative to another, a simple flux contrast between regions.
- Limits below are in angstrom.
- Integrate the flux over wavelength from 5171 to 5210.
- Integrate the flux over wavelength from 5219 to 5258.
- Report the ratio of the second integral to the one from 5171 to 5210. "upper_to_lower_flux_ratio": 0.97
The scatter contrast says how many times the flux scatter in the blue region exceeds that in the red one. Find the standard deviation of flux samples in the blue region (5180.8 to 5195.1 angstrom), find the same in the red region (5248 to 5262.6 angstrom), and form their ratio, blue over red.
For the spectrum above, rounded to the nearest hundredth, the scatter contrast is 0.54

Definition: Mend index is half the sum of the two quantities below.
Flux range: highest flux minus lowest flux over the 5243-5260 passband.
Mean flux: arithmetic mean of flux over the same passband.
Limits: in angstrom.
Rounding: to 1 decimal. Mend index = 8.5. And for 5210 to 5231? 8.0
